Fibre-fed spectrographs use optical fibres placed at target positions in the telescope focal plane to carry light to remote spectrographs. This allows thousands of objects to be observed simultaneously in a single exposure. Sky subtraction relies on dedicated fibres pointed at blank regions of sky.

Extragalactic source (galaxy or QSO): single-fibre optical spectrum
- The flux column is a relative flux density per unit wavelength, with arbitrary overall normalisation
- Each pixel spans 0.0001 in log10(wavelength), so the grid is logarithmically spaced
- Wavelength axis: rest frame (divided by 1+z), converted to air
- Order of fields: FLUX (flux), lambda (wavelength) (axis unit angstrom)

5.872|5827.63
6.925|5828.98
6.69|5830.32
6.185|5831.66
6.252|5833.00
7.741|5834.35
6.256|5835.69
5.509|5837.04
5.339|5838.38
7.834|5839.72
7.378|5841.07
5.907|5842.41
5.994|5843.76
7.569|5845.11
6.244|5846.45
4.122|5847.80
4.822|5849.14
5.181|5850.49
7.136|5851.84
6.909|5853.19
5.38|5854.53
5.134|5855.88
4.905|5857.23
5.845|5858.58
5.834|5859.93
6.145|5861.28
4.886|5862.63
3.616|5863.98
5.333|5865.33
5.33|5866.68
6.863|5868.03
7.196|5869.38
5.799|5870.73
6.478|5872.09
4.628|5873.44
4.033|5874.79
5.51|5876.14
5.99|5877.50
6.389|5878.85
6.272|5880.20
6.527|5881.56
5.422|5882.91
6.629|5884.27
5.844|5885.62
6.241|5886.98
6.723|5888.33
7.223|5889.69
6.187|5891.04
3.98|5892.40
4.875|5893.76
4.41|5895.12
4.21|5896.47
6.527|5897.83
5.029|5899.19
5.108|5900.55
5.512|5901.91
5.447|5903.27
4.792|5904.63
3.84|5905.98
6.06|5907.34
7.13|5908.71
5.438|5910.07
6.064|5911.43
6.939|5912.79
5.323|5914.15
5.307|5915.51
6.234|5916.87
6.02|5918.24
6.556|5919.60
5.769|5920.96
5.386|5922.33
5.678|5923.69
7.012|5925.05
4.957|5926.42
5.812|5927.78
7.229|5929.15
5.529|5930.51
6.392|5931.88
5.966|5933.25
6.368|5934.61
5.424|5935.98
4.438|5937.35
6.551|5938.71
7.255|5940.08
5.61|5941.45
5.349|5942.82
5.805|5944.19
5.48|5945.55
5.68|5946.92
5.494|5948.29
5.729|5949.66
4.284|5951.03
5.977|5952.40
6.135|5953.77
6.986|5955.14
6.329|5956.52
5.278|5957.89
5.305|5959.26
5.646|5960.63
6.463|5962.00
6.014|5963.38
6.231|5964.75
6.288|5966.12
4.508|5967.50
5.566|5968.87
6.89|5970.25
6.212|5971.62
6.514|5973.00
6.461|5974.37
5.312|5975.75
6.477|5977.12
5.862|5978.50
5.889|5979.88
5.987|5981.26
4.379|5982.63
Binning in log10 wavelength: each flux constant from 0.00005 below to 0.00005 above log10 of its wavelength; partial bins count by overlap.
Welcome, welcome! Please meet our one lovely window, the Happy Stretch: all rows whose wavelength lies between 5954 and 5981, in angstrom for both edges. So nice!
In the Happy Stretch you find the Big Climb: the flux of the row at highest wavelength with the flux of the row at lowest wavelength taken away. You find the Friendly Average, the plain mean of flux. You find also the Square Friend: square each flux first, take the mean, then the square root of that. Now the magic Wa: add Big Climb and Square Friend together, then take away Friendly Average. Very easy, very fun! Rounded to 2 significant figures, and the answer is -1.1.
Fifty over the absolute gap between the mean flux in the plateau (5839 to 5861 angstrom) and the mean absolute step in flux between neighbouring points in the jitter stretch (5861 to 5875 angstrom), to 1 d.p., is 10.1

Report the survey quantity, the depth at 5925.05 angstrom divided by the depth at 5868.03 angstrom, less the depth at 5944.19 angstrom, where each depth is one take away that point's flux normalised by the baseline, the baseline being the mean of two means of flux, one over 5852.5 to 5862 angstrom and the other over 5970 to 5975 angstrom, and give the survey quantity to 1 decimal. 1.1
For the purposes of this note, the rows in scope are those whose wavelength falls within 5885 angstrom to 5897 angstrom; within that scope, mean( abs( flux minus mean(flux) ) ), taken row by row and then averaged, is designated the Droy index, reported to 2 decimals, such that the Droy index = 1.02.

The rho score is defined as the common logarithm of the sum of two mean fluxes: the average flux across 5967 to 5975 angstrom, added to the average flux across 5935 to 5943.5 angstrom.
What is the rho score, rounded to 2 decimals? 1.07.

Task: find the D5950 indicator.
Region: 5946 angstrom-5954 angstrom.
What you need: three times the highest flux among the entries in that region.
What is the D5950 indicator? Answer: 18.4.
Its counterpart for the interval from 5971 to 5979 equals 19.5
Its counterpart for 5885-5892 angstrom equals 21.7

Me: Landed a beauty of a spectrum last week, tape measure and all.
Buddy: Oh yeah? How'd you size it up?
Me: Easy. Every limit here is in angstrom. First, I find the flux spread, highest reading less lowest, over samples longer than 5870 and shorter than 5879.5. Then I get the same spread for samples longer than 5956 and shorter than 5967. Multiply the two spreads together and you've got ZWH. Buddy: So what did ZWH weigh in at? 2.9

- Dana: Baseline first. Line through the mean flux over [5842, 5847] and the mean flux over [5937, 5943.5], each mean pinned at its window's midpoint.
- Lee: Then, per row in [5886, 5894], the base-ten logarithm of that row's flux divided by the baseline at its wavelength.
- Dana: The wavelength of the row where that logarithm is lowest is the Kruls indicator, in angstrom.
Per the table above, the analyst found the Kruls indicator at 5892.40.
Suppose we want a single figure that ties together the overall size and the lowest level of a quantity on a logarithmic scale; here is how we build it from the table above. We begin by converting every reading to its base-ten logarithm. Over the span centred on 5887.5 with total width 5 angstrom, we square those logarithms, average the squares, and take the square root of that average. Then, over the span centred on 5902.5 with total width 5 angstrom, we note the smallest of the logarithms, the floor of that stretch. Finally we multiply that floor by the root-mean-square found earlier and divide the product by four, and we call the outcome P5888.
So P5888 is 0.138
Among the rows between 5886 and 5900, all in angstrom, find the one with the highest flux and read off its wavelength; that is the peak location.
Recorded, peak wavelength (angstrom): 5889.69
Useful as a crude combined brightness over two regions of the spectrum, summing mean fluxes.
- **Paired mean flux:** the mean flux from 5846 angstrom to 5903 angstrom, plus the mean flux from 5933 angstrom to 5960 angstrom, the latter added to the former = 11.4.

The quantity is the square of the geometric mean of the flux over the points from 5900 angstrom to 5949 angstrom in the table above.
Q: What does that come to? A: 33.1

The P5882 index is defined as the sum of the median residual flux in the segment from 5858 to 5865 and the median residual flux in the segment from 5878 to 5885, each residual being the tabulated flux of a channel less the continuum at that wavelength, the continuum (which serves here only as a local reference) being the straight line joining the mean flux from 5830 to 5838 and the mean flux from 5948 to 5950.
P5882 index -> -0.1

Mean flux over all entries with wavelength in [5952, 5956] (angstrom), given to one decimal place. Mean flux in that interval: 6.4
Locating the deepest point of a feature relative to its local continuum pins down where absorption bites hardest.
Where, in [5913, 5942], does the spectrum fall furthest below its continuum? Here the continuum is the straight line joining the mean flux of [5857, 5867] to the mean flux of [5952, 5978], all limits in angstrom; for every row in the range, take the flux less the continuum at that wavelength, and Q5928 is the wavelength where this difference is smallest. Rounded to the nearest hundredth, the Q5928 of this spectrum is 5937.35 angstrom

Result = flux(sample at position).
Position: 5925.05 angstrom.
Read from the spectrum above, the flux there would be 7.012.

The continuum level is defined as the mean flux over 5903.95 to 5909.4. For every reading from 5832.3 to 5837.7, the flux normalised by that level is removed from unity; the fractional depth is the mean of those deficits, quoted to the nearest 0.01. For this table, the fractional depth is -0.18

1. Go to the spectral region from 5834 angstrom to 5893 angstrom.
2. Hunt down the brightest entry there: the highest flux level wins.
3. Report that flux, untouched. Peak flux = 7.834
